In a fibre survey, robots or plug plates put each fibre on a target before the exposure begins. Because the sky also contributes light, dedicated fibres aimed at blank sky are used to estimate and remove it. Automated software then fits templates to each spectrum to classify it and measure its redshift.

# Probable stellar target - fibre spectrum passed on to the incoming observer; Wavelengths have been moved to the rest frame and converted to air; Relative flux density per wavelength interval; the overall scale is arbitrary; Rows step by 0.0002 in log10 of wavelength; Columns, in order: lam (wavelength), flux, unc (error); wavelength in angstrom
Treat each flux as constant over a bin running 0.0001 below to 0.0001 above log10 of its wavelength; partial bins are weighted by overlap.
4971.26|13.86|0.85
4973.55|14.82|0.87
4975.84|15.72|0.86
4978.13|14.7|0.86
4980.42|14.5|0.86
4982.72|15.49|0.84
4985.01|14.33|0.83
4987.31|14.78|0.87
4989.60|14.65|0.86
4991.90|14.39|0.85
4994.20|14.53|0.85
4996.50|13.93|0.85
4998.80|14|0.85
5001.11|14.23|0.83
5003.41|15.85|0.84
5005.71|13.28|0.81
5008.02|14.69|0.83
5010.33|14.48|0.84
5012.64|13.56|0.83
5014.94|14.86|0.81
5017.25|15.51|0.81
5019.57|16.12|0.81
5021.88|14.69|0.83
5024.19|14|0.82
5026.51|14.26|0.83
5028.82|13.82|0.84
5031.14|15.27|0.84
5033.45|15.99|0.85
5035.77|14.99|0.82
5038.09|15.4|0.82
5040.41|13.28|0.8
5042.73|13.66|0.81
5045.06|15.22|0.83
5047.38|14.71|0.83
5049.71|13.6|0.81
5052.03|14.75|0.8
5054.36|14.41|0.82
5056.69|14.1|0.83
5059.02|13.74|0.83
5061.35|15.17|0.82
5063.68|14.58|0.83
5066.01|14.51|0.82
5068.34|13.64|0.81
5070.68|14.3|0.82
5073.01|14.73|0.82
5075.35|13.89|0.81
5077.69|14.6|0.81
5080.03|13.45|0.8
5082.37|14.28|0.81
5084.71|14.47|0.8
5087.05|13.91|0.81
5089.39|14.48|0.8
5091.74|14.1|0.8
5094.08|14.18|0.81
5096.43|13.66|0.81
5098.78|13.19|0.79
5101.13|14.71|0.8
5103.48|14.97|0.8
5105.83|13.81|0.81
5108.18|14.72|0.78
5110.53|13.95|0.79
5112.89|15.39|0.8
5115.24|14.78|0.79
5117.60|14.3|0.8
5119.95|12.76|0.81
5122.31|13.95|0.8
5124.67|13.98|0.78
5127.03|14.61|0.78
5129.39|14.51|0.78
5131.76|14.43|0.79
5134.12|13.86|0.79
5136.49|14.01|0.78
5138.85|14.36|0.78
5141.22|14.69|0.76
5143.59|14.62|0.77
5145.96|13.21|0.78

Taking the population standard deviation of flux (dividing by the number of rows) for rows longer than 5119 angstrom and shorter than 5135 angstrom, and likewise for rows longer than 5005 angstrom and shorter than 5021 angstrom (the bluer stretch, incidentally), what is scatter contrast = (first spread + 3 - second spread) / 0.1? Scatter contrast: 26.5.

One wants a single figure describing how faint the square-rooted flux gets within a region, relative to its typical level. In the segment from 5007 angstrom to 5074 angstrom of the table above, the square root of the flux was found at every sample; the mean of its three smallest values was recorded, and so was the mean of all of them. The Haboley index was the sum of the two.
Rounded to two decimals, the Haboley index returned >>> 7.49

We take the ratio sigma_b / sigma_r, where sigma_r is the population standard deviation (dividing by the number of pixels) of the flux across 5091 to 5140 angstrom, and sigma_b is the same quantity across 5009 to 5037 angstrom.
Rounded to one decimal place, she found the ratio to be 1.4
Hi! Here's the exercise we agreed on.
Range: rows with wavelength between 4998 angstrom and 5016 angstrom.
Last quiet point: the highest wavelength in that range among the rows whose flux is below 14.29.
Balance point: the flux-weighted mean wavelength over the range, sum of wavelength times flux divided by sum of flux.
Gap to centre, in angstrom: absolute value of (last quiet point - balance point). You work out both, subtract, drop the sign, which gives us 5.8 angstrom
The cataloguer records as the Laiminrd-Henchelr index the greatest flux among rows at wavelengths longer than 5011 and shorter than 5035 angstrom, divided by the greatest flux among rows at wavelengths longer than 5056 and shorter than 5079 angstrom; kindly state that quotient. 1.06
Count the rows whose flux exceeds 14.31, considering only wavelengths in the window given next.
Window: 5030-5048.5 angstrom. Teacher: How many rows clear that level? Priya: 6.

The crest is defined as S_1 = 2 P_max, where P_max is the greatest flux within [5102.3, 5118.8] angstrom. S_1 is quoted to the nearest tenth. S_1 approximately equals 30.8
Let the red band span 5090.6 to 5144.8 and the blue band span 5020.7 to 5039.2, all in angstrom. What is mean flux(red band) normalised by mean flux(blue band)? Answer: 0.962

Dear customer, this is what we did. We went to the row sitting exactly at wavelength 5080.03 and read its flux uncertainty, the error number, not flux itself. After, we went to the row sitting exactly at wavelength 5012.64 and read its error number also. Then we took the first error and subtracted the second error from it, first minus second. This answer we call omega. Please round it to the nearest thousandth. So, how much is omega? -0.030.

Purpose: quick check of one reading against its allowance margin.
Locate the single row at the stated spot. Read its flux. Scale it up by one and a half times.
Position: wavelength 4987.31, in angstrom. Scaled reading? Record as 22.2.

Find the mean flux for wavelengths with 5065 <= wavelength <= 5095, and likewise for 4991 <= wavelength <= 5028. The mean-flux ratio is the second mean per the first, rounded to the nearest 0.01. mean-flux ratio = 1.02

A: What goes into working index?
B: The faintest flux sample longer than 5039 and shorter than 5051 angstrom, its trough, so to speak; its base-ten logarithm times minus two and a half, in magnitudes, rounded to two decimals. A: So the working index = -2.81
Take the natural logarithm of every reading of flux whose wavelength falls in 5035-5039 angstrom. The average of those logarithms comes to 2.72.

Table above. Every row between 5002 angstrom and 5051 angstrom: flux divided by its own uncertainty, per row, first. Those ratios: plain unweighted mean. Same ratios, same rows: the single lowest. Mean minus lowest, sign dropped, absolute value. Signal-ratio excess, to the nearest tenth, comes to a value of 1.4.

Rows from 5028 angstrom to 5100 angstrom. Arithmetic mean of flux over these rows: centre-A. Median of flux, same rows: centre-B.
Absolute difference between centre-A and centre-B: 0.03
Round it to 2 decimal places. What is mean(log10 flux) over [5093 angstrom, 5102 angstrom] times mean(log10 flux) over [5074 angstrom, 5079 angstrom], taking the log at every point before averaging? 1.32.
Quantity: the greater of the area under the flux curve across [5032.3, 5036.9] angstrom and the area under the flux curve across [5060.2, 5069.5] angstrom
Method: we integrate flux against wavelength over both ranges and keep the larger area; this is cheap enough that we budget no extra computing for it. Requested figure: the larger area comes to 135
